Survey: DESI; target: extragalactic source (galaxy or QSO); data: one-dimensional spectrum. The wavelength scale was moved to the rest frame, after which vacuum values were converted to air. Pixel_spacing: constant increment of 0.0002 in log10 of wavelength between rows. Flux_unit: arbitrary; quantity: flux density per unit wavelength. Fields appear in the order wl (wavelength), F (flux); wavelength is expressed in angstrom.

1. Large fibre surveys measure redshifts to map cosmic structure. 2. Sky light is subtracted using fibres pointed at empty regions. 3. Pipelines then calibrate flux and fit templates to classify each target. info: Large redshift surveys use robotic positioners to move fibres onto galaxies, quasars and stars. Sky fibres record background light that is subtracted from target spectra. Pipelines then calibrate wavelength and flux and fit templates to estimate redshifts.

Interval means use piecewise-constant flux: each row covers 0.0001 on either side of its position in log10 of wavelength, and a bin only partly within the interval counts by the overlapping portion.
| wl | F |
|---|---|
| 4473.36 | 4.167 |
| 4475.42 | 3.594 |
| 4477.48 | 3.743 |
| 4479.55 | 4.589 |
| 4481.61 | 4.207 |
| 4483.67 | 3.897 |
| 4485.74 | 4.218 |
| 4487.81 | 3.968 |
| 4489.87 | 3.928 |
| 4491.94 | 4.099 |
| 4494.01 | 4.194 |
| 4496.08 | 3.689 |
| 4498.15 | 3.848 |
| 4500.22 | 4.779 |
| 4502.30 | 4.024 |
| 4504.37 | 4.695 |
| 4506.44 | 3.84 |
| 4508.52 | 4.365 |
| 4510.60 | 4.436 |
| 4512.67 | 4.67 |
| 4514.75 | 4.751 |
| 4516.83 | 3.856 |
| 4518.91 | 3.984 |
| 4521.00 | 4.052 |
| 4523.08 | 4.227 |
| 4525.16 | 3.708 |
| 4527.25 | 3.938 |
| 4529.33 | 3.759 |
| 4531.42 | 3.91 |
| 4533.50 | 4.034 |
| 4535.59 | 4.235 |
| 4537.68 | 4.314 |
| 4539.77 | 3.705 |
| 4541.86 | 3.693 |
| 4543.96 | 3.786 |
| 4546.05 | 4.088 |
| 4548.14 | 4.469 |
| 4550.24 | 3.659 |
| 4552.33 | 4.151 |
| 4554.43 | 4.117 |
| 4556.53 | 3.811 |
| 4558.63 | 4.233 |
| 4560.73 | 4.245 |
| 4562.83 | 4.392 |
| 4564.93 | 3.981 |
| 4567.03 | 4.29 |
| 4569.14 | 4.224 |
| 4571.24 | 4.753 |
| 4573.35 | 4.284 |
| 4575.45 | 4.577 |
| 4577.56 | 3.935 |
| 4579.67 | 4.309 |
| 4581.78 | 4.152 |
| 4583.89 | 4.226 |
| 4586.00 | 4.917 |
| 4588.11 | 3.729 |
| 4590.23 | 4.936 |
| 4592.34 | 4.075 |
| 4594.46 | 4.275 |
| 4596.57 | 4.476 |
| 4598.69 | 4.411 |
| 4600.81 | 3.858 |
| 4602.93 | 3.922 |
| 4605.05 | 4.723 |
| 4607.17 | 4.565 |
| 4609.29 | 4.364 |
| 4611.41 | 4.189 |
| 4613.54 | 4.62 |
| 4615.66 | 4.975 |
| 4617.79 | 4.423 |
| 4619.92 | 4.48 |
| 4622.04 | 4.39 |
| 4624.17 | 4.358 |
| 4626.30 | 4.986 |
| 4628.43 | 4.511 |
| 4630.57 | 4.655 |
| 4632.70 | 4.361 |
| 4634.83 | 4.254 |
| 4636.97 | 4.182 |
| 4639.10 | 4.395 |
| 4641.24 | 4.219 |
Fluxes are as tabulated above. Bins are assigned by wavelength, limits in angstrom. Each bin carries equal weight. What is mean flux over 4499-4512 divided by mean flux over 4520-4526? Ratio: 1.09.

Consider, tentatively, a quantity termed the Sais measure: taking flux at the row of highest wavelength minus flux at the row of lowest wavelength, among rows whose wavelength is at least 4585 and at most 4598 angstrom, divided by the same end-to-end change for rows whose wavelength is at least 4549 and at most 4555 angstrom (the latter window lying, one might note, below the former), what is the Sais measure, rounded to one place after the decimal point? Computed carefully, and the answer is -1.0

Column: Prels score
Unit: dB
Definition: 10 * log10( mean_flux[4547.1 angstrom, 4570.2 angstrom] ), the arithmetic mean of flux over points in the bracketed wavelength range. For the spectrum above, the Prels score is 6.17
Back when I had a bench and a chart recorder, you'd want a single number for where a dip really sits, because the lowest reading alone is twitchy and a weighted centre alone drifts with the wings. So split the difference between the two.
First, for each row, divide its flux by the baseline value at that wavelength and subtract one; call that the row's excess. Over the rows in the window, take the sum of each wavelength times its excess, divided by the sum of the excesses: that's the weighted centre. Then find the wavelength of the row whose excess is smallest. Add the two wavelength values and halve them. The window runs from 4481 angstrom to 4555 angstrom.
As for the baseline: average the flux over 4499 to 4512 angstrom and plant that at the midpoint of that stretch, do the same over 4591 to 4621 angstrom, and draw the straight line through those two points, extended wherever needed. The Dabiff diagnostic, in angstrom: 4536.3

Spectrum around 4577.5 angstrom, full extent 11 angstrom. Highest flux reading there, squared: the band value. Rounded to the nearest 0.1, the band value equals 20.9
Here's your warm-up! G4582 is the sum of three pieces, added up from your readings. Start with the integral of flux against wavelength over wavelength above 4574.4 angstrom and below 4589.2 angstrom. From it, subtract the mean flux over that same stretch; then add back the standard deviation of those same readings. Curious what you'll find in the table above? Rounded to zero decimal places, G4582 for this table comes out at 59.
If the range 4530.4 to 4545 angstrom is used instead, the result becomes 54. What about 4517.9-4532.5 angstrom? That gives 54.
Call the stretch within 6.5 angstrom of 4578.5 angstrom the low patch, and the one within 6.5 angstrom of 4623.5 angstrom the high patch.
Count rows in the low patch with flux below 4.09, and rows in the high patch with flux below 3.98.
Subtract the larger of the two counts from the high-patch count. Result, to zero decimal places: -1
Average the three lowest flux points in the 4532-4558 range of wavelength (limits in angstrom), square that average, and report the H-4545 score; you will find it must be 13.6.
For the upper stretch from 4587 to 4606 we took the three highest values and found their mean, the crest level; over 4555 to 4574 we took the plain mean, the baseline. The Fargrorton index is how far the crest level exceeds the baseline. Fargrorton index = 0.5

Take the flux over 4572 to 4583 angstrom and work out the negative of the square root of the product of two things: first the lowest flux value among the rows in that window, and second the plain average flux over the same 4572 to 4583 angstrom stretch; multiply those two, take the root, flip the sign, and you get -4.1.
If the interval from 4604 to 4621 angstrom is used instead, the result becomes -4.4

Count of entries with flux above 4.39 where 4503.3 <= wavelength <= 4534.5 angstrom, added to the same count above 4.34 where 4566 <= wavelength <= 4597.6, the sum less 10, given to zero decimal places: -1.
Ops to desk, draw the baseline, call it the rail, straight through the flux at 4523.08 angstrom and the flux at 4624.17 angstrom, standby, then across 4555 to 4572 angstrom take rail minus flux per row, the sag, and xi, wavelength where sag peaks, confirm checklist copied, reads 4556.53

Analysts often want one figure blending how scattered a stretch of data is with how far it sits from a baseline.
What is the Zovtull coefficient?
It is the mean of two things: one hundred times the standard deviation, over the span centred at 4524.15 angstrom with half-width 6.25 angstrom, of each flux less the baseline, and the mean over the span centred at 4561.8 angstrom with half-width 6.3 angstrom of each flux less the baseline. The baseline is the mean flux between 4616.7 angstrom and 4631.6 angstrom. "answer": 9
